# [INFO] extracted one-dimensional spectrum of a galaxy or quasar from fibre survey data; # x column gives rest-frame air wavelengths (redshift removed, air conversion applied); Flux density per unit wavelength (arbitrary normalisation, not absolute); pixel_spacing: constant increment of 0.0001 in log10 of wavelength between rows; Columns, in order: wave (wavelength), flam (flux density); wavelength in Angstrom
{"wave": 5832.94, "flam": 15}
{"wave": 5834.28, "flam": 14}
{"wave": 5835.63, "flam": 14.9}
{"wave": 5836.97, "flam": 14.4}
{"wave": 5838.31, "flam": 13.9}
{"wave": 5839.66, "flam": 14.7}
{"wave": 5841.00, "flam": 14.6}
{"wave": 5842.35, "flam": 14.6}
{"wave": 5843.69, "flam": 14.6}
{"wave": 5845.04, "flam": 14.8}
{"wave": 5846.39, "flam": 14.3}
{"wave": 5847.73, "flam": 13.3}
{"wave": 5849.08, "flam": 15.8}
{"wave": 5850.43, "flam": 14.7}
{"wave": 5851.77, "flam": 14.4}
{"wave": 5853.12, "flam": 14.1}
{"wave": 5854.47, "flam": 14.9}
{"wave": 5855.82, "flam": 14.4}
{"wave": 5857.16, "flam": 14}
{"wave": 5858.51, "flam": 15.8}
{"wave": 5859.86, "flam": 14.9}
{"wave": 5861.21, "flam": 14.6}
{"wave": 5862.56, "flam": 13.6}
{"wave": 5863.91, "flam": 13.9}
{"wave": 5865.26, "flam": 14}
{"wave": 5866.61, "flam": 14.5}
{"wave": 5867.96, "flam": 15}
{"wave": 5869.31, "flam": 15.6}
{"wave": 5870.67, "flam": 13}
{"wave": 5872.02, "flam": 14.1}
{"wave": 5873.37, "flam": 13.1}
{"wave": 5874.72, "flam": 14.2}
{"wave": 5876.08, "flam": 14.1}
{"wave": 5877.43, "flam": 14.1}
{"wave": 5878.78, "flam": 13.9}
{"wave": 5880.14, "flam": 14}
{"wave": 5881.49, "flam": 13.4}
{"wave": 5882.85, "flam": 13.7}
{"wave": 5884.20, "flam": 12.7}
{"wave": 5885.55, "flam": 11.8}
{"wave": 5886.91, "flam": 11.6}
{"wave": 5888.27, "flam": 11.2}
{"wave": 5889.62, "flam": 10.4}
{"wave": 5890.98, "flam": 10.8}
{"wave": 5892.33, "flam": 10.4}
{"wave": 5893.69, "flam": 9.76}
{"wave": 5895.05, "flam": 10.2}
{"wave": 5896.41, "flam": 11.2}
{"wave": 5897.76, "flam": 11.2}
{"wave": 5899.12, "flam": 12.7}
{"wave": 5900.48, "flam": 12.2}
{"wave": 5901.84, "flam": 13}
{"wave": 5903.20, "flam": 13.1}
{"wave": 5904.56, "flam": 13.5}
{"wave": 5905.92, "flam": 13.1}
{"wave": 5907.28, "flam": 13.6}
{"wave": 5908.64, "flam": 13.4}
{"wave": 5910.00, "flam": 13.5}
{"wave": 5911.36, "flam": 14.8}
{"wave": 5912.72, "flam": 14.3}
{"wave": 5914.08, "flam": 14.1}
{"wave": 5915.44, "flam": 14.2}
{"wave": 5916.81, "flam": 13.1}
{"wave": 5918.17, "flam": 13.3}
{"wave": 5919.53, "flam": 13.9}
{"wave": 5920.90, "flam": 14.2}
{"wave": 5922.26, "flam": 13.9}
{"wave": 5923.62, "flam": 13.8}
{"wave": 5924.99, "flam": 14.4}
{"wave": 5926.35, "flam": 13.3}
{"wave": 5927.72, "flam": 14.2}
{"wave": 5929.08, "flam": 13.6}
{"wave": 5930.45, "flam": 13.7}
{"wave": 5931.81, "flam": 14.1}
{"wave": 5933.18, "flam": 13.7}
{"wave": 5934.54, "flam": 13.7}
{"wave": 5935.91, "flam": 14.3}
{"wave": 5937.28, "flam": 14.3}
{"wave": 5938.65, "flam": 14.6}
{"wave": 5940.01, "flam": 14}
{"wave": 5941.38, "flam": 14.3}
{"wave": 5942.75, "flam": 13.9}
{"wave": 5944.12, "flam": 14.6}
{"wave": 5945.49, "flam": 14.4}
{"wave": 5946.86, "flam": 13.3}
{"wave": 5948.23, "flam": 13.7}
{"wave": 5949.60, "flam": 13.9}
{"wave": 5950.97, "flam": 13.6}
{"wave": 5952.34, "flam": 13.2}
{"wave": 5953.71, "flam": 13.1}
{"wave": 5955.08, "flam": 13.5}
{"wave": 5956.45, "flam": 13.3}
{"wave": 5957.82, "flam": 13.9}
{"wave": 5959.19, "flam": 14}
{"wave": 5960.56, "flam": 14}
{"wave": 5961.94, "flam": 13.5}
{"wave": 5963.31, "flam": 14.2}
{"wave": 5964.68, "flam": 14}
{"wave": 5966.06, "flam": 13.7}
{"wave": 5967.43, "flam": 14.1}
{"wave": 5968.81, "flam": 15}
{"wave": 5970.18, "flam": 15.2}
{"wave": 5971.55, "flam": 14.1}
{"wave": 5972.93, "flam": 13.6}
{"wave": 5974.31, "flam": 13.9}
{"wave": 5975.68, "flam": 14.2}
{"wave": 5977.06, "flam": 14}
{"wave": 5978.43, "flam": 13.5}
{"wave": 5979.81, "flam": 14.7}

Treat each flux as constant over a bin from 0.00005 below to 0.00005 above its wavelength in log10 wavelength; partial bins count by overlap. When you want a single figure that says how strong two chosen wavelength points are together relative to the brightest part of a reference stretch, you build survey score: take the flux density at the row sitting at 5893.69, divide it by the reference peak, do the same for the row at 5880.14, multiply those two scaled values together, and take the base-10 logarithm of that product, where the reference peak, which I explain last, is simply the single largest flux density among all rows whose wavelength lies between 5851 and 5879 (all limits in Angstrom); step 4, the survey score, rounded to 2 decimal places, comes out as -0.26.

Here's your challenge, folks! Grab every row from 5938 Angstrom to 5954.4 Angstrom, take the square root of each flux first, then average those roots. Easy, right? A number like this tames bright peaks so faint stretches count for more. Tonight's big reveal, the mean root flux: 3.73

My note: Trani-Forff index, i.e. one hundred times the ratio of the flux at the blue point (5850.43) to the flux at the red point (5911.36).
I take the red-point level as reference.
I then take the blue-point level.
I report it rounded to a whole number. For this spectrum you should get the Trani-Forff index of 99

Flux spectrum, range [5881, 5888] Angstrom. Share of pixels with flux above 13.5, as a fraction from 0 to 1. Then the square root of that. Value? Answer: 0.45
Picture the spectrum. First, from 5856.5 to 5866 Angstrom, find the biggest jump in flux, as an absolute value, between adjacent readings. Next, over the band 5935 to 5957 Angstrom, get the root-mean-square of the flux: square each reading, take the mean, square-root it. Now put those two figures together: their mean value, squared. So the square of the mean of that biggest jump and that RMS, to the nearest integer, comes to 61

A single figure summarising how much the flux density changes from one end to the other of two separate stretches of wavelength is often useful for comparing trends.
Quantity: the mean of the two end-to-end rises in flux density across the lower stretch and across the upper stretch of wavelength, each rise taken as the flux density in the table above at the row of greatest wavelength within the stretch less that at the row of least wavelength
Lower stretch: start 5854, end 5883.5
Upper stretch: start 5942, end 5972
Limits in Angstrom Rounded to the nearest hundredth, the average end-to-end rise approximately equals -0.50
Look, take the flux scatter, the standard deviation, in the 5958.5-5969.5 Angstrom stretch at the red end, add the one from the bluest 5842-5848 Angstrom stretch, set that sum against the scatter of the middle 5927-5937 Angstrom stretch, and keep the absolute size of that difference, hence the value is 0.7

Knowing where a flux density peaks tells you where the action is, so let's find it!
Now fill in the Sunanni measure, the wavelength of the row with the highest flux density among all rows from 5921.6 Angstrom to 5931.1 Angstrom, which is 5924.99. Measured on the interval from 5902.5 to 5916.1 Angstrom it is 5911.36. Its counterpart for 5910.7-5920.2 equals 5911.36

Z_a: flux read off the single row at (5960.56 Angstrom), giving 14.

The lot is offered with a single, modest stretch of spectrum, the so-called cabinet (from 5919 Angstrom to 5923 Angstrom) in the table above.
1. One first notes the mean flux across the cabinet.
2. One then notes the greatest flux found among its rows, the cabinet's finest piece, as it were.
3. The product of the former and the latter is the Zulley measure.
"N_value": 199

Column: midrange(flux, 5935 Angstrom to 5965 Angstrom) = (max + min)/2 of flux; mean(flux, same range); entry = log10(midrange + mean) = 1.44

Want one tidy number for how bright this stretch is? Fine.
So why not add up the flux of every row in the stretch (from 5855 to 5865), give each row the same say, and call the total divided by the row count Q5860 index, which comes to 14.5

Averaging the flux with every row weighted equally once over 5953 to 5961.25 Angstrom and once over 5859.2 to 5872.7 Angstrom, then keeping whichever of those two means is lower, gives 13.6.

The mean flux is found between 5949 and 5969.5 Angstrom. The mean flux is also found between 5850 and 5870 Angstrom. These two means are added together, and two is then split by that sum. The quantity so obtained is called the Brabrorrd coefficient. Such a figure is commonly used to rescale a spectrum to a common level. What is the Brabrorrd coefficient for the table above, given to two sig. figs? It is 0.071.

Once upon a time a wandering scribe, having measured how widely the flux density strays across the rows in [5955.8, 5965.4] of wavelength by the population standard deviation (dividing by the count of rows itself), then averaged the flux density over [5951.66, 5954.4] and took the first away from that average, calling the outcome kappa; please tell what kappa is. 12.9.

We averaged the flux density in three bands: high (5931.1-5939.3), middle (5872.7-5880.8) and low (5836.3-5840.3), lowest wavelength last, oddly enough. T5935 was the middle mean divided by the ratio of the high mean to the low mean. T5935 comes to 14.1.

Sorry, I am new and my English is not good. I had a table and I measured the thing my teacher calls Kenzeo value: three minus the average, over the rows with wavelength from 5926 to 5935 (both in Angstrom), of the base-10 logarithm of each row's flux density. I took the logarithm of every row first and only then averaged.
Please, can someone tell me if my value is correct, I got 1.86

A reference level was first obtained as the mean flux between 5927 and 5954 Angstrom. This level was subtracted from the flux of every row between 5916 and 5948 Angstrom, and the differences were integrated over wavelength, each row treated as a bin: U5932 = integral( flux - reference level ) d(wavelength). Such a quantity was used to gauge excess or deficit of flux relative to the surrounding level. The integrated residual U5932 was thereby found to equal 1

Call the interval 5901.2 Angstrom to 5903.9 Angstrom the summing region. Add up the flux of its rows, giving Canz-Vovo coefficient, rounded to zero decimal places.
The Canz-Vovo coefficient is 26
